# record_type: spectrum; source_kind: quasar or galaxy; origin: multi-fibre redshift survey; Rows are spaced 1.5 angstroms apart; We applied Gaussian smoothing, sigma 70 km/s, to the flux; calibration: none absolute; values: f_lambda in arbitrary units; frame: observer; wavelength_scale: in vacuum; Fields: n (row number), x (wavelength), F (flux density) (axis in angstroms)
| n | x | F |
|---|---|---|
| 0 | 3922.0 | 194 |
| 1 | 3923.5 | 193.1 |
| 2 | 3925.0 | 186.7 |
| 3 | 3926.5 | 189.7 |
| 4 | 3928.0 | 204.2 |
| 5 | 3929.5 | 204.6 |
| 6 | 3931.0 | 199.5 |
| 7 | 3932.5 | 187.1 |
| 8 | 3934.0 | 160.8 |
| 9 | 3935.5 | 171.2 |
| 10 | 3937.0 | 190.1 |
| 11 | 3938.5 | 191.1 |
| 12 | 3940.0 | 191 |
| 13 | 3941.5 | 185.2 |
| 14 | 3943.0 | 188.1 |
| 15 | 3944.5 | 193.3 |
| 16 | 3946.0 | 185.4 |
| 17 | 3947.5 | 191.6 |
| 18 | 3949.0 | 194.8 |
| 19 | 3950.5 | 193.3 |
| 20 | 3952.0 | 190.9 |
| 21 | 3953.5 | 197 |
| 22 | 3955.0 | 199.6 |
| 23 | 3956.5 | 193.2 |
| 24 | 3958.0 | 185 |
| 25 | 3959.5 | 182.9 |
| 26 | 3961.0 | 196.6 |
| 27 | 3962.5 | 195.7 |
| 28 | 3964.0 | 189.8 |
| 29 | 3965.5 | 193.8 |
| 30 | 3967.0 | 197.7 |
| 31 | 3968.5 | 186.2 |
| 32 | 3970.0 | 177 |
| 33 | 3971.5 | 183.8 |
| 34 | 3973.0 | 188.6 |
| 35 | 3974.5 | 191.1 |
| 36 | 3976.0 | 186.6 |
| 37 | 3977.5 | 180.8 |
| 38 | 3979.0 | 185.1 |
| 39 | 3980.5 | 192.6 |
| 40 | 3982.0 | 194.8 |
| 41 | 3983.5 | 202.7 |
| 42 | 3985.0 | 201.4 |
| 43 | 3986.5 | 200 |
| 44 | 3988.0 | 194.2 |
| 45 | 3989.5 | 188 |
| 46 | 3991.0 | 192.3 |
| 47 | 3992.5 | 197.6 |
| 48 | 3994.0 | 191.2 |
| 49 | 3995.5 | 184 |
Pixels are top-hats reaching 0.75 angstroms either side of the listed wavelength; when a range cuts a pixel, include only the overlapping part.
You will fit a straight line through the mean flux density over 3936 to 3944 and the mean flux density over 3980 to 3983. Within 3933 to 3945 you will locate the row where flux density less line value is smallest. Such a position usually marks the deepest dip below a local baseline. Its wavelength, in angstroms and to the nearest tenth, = 3934.0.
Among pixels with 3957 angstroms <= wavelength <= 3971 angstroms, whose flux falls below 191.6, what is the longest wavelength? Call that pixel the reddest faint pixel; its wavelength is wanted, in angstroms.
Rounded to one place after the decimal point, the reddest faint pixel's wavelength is 3970.0 angstroms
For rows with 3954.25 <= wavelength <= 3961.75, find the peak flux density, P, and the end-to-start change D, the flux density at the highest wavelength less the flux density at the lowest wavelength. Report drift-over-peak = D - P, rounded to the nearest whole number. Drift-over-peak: -203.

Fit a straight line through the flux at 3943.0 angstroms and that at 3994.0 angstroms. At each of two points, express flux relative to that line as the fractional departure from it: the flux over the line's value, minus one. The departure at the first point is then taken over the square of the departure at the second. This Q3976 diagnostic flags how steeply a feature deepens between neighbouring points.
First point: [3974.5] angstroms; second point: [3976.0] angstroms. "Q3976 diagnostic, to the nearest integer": 17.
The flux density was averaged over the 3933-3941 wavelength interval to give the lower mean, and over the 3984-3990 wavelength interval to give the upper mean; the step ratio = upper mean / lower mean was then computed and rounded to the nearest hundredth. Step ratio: 1.08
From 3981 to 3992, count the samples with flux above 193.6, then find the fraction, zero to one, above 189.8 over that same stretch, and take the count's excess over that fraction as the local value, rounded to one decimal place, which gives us 4.1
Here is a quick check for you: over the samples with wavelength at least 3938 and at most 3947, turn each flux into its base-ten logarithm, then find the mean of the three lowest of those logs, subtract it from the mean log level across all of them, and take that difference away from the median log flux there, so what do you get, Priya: 2.271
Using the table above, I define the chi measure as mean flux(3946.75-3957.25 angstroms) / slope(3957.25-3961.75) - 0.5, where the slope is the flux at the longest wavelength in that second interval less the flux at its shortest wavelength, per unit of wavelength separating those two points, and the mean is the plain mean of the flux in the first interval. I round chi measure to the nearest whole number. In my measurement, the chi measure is 50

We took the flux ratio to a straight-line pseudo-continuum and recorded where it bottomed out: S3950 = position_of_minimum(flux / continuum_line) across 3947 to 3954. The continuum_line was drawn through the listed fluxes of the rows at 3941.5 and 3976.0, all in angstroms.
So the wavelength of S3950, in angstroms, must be 3952.0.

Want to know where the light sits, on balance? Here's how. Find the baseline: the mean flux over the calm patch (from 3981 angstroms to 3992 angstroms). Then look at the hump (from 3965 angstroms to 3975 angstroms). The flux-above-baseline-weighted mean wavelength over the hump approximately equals 3970.8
